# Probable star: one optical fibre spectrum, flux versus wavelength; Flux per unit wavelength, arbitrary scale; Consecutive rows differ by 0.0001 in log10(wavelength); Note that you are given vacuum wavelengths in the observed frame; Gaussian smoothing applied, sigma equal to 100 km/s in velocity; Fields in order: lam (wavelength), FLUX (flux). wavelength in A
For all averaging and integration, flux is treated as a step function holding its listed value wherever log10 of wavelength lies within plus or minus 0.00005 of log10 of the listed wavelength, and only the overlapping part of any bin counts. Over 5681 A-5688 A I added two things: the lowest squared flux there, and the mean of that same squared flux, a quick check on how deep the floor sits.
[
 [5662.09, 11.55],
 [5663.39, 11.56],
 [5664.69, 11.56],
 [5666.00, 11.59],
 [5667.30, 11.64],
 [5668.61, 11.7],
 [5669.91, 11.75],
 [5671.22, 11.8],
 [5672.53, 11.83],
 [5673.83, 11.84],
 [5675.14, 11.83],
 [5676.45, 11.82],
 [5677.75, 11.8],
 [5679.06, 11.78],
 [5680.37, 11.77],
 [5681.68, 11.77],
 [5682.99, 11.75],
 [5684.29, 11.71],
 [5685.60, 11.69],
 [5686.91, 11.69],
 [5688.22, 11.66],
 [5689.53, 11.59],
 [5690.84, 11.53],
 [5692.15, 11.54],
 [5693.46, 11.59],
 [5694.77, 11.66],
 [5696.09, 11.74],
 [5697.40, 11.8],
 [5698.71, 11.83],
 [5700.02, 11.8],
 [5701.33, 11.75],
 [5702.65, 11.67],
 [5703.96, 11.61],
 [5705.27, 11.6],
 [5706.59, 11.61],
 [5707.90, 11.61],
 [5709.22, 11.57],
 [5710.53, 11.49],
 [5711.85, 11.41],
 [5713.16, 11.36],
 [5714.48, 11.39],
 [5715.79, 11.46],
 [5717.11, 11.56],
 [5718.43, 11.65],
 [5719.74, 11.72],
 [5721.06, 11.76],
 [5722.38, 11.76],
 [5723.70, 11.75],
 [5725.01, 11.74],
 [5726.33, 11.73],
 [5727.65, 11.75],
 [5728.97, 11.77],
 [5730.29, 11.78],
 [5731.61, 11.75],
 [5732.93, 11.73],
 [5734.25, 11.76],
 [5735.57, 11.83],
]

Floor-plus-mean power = 274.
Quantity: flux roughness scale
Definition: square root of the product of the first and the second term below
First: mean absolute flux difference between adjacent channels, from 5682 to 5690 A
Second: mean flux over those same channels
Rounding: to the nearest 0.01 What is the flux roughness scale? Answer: 0.61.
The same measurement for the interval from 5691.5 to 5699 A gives 0.82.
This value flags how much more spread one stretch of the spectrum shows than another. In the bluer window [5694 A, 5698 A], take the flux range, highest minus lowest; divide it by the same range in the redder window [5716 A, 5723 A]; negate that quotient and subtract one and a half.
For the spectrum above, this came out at -2.2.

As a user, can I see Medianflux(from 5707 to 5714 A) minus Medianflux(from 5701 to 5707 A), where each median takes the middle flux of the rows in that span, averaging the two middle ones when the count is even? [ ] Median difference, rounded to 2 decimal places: -0.12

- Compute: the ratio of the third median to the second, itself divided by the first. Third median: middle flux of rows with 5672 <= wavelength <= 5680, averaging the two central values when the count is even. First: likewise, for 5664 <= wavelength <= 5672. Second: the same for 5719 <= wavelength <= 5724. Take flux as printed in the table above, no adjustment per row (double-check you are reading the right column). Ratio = 0.0862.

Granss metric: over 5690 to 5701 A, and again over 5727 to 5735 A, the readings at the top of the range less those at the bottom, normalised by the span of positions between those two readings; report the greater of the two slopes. 0.029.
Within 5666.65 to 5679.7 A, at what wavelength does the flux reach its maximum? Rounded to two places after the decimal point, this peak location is 5673.83 A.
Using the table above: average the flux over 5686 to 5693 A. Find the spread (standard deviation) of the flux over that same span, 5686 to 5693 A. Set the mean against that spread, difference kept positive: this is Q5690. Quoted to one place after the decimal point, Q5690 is 11.5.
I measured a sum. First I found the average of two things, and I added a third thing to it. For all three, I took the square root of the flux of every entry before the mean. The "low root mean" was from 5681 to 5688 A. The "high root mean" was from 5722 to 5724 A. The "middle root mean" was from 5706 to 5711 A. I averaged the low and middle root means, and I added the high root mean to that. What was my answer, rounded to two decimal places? 6.84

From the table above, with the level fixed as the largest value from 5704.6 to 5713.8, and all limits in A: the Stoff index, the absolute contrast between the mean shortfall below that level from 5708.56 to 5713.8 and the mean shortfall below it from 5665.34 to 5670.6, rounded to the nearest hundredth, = 0.21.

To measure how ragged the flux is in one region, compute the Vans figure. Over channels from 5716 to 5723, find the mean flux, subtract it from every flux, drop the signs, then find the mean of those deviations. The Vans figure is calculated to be 0.07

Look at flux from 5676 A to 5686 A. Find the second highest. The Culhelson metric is 11.8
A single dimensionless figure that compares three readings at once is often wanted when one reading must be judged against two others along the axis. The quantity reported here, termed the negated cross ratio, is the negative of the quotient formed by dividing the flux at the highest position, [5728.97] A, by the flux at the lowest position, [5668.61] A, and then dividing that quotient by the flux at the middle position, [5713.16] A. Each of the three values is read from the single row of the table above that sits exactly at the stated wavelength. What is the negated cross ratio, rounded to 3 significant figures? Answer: -0.0886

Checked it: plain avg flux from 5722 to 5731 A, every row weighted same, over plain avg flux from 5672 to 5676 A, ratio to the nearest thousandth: 0.993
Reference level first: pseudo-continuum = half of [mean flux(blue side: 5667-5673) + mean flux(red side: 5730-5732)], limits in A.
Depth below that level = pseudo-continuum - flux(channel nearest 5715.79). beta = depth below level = 0.29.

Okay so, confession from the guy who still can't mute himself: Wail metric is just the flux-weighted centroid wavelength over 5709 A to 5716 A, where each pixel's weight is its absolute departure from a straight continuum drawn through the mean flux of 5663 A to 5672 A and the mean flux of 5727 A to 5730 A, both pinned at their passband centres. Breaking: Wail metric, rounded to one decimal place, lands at 5712.9 A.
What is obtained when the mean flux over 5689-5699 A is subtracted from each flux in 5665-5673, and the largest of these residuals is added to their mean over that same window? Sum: 0.23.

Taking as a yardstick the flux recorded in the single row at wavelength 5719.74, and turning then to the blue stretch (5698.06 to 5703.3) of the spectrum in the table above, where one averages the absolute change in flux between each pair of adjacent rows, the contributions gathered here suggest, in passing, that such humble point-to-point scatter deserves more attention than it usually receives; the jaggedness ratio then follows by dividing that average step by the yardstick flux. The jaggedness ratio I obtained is 0.0046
